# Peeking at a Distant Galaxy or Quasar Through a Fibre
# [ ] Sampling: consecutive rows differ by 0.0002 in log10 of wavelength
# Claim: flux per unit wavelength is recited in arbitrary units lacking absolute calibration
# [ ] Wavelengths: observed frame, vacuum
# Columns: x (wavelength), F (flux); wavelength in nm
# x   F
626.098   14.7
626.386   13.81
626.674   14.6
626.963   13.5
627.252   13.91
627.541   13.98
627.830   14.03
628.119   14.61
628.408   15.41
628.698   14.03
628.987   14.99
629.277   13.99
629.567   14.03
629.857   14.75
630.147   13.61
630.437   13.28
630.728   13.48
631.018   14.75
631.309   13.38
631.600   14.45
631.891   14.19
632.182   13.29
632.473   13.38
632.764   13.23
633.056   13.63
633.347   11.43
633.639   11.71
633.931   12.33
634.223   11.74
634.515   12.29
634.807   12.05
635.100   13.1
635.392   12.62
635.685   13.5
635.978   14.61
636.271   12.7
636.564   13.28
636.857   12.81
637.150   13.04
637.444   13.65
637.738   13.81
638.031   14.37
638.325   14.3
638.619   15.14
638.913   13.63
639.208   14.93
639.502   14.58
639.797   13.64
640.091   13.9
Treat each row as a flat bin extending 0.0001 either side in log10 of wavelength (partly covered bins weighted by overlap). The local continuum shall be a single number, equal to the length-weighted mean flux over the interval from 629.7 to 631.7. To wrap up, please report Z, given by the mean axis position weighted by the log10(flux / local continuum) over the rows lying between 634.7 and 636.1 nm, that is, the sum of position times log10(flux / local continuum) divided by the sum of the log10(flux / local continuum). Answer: 634.98 nm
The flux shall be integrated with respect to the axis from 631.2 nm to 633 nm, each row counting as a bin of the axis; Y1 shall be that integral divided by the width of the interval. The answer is 13.7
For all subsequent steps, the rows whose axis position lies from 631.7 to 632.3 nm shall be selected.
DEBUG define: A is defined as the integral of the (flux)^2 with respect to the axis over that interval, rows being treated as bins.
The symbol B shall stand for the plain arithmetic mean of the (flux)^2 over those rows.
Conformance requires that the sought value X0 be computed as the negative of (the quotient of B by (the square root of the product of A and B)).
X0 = -1.28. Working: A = 115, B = 189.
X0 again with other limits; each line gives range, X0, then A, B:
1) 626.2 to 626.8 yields -1.29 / 122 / 202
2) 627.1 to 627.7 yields -1.29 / 117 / 194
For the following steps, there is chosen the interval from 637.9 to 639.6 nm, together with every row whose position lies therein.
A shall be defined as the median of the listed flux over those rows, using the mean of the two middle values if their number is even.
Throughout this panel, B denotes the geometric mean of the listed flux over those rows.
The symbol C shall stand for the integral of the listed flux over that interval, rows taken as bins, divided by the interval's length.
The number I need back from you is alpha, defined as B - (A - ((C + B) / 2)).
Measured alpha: 14.5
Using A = 14.5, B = 14.5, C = 14.5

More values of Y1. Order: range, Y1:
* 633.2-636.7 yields 12.6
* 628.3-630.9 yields 14.2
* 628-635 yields 13.5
